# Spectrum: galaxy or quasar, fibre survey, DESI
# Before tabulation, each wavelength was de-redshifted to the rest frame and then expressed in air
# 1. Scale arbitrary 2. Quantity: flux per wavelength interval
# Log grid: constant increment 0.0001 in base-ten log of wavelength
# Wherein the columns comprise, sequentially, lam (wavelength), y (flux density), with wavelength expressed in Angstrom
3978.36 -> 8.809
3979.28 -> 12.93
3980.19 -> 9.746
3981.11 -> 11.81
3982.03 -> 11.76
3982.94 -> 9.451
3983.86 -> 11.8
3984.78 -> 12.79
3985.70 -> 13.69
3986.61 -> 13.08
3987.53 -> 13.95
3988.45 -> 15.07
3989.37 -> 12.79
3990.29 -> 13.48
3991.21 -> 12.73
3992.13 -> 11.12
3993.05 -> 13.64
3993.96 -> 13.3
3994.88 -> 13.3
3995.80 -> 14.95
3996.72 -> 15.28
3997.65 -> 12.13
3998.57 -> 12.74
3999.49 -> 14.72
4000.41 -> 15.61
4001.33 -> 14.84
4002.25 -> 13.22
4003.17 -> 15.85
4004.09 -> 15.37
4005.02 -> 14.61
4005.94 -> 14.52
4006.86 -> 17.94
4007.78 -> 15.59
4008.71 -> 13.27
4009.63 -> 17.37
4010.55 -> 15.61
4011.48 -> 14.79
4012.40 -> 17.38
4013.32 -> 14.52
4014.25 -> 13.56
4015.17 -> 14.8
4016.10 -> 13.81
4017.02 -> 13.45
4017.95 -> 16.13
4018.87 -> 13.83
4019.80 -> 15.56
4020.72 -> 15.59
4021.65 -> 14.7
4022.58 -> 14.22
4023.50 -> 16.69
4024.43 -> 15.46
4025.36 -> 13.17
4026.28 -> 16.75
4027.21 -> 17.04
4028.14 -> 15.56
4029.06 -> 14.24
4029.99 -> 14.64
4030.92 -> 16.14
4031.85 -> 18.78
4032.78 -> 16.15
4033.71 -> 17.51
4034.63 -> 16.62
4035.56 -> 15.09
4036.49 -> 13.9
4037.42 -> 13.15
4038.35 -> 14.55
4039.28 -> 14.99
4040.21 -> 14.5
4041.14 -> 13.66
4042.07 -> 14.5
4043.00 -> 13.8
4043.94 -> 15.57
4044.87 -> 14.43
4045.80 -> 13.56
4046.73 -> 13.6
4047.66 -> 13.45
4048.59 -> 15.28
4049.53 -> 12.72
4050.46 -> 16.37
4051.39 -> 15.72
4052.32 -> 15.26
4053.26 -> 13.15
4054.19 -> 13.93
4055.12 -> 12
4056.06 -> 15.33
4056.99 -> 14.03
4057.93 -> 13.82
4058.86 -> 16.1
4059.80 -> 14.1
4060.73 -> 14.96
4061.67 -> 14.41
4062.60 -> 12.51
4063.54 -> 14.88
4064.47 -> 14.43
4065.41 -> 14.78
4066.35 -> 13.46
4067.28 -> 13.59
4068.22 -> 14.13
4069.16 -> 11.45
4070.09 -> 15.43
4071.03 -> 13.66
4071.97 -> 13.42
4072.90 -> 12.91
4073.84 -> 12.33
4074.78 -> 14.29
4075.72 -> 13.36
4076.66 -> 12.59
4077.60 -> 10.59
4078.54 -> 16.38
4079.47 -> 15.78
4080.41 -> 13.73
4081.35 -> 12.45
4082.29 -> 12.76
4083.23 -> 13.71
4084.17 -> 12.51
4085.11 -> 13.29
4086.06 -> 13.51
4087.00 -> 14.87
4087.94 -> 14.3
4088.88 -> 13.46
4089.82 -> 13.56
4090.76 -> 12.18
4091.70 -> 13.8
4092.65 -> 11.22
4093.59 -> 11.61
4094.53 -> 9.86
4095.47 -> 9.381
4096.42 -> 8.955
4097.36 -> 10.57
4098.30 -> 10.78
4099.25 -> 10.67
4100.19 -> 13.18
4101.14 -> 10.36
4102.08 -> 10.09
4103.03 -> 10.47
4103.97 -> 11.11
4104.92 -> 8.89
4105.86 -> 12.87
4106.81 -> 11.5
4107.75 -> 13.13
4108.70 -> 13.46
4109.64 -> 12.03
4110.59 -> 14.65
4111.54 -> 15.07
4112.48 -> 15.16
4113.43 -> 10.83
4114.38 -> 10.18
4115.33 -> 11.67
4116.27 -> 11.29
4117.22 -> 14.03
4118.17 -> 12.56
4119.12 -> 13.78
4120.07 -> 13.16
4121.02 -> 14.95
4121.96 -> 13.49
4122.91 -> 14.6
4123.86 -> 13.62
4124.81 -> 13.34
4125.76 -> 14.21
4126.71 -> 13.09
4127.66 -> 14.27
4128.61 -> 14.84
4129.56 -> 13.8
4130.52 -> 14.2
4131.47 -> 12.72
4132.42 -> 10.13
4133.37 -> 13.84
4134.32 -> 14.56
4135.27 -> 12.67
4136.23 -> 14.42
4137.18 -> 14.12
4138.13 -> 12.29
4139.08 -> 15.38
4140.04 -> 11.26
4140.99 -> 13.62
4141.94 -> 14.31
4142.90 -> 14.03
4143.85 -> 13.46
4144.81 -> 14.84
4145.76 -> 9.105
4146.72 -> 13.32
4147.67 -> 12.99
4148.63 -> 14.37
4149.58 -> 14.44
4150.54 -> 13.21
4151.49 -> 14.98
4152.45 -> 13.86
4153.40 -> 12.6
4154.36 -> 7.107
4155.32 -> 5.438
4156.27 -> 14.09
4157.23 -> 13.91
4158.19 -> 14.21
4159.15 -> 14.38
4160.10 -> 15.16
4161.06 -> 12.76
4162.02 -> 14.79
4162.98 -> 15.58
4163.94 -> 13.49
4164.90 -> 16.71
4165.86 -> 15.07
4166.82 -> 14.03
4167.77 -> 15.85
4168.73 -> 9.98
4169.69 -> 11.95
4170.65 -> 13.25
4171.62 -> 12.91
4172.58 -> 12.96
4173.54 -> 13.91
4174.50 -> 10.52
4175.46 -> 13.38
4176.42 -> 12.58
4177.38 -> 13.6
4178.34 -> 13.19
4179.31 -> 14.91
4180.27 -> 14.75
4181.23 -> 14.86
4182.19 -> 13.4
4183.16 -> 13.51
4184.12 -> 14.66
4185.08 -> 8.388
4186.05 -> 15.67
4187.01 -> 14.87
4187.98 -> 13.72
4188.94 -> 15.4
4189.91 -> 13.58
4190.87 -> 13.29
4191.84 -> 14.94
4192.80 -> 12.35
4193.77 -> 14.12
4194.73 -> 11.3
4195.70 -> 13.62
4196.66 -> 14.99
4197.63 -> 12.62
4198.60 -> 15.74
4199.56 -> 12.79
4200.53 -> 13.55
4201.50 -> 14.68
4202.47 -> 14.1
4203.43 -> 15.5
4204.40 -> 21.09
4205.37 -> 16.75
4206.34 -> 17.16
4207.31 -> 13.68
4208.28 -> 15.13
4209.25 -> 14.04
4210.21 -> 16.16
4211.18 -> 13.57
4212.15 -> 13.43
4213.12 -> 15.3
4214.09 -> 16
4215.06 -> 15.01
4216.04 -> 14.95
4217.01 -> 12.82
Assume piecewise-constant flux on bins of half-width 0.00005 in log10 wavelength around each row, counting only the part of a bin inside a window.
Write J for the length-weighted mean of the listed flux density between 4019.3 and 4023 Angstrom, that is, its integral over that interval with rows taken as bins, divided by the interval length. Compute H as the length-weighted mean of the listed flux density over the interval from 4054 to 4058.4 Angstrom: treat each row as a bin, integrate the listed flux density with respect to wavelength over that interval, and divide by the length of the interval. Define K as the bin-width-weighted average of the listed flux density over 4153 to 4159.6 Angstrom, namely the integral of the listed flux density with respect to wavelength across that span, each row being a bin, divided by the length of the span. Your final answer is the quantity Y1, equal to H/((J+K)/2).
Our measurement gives 1.04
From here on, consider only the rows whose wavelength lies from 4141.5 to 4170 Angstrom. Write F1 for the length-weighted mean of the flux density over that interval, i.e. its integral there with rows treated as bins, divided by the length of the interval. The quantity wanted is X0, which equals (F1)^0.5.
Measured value 3.65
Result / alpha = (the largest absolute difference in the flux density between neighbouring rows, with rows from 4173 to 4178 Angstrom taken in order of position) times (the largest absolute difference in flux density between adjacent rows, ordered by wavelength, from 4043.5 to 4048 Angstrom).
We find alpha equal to 4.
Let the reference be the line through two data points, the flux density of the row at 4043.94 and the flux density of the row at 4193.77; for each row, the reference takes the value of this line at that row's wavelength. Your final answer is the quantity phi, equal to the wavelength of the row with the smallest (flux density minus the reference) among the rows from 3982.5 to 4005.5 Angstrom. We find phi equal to 3982.94 Angstrom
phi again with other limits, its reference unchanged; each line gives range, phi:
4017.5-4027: 4025.36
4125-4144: 4132.42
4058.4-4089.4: 4077.60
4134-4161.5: 4155.32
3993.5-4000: 3997.65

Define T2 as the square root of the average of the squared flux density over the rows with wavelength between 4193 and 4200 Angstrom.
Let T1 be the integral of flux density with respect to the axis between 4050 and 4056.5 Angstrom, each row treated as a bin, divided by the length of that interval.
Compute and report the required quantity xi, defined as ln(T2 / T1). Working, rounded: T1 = 14.5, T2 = 13.7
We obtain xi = -0.1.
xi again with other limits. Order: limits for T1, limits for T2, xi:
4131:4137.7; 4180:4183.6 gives 0.1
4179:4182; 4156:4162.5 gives 0.0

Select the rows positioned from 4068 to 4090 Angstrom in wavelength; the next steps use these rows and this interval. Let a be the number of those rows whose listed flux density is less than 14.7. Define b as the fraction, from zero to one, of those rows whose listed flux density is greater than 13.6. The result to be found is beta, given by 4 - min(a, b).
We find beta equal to 3.58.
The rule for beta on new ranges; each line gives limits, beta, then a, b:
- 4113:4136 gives 3.50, 22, 0.50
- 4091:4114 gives 3.83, 22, 0.17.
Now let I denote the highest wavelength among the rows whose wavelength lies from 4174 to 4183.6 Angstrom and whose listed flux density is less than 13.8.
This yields 4183.16 Angstrom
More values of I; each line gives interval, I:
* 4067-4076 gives 4075.72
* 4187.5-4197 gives 4195.70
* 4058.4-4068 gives 4067.28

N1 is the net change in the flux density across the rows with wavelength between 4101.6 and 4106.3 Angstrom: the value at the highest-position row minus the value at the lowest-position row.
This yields 2.8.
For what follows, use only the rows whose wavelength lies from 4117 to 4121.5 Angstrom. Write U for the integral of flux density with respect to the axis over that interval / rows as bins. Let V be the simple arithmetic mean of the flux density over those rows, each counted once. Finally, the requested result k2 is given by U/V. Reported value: 4.50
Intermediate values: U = 62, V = 13.7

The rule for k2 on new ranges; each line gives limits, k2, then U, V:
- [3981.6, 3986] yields 4.38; 52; 11.9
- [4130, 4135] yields 4.99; 65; 13.1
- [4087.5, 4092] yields 4.50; 61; 13.5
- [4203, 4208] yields 4.98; 84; 16.8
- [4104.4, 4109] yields 4.57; 55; 12.0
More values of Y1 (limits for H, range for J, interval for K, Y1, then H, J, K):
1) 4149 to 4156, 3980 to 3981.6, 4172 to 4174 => 0.97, 11.8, 10.9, 13.4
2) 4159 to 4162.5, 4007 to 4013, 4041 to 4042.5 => 0.95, 14.3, 15.8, 14.2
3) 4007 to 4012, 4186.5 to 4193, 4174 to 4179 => 1.16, 15.5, 14.1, 12.7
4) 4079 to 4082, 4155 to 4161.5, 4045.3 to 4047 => 1.05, 14.0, 13.0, 13.6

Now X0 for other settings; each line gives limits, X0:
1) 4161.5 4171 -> 3.75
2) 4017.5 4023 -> 3.87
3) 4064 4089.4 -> 3.69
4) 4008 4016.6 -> 3.88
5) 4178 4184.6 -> 3.77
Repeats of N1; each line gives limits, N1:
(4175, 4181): 1.4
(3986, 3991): 0.4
